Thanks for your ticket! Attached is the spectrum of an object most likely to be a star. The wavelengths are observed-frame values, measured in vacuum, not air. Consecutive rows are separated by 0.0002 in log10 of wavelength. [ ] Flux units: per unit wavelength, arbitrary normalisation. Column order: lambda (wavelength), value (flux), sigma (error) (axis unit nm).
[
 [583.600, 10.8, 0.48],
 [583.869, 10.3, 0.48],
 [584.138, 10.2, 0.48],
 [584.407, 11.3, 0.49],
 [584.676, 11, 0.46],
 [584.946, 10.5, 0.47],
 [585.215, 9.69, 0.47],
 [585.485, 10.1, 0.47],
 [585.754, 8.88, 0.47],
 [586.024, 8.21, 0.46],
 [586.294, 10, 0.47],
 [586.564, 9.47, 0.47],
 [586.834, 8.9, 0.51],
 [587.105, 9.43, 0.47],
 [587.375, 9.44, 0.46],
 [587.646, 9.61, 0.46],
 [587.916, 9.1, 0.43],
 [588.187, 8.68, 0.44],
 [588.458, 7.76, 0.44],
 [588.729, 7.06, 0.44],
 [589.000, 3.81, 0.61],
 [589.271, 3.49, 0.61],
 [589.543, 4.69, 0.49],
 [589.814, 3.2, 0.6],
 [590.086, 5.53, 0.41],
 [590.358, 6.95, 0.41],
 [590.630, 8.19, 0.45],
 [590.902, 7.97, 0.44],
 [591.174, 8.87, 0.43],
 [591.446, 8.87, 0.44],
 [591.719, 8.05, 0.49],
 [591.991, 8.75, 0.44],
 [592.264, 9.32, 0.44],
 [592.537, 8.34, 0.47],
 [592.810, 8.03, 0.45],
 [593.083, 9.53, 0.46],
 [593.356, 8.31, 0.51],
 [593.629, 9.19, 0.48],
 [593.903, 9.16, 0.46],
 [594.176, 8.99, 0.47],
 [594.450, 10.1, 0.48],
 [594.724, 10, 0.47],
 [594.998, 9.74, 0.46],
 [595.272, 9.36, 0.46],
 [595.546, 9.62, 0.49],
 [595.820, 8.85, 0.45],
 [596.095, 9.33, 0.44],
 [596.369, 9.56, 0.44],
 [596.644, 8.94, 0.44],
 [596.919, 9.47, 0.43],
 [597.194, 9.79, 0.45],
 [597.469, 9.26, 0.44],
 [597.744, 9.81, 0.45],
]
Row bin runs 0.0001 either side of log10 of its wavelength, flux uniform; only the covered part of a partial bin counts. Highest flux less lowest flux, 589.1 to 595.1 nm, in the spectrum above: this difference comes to 6.9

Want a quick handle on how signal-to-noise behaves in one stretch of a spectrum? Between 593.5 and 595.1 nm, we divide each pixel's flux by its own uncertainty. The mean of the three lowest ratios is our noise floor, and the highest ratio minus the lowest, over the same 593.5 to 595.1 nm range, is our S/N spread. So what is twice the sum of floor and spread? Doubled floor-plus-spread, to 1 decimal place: 43.1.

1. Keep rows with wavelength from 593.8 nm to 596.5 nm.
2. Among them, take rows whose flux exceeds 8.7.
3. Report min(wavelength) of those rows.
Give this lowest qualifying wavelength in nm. 593.903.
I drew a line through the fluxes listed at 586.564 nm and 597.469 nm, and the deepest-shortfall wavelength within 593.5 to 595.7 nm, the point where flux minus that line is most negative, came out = 594.176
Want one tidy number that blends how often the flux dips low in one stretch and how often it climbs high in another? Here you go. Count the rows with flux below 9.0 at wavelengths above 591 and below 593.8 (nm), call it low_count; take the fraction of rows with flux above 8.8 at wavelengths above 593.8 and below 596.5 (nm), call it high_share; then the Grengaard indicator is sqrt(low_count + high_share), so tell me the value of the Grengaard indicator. 2.8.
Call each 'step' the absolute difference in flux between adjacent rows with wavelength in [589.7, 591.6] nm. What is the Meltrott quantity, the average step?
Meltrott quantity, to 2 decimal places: 1.02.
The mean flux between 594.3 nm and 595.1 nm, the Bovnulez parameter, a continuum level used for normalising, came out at 9.9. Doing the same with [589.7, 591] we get 6.4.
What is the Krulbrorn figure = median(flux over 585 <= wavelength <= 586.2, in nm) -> 9.3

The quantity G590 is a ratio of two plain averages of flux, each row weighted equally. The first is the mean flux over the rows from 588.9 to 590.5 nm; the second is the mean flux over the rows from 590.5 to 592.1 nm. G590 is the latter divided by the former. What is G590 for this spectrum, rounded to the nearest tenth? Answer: 1.8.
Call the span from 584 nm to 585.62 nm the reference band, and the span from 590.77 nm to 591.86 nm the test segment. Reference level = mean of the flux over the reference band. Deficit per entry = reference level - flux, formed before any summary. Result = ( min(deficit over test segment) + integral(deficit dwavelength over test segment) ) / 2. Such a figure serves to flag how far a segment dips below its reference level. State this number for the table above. 1.9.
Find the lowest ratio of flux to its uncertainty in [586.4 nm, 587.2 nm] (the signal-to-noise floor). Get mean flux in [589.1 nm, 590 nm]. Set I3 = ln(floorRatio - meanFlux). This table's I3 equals 2.61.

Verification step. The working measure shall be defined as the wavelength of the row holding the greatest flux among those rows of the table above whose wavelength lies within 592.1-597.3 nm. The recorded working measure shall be 594.450 nm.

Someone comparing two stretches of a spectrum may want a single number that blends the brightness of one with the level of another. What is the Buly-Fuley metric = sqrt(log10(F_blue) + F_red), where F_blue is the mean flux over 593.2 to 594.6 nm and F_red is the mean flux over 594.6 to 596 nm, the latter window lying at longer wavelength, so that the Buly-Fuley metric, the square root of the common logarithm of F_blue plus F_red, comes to 3.24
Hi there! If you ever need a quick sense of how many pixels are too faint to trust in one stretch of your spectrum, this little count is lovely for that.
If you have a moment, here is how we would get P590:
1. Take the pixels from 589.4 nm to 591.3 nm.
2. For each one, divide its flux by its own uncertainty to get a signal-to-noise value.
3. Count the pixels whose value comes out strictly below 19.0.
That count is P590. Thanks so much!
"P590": 6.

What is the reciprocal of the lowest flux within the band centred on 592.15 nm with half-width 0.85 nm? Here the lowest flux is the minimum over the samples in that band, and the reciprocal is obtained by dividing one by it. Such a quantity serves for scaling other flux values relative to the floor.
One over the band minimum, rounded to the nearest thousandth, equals 0.125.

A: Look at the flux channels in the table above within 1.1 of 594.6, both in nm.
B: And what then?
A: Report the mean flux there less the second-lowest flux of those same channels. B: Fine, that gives 0.36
